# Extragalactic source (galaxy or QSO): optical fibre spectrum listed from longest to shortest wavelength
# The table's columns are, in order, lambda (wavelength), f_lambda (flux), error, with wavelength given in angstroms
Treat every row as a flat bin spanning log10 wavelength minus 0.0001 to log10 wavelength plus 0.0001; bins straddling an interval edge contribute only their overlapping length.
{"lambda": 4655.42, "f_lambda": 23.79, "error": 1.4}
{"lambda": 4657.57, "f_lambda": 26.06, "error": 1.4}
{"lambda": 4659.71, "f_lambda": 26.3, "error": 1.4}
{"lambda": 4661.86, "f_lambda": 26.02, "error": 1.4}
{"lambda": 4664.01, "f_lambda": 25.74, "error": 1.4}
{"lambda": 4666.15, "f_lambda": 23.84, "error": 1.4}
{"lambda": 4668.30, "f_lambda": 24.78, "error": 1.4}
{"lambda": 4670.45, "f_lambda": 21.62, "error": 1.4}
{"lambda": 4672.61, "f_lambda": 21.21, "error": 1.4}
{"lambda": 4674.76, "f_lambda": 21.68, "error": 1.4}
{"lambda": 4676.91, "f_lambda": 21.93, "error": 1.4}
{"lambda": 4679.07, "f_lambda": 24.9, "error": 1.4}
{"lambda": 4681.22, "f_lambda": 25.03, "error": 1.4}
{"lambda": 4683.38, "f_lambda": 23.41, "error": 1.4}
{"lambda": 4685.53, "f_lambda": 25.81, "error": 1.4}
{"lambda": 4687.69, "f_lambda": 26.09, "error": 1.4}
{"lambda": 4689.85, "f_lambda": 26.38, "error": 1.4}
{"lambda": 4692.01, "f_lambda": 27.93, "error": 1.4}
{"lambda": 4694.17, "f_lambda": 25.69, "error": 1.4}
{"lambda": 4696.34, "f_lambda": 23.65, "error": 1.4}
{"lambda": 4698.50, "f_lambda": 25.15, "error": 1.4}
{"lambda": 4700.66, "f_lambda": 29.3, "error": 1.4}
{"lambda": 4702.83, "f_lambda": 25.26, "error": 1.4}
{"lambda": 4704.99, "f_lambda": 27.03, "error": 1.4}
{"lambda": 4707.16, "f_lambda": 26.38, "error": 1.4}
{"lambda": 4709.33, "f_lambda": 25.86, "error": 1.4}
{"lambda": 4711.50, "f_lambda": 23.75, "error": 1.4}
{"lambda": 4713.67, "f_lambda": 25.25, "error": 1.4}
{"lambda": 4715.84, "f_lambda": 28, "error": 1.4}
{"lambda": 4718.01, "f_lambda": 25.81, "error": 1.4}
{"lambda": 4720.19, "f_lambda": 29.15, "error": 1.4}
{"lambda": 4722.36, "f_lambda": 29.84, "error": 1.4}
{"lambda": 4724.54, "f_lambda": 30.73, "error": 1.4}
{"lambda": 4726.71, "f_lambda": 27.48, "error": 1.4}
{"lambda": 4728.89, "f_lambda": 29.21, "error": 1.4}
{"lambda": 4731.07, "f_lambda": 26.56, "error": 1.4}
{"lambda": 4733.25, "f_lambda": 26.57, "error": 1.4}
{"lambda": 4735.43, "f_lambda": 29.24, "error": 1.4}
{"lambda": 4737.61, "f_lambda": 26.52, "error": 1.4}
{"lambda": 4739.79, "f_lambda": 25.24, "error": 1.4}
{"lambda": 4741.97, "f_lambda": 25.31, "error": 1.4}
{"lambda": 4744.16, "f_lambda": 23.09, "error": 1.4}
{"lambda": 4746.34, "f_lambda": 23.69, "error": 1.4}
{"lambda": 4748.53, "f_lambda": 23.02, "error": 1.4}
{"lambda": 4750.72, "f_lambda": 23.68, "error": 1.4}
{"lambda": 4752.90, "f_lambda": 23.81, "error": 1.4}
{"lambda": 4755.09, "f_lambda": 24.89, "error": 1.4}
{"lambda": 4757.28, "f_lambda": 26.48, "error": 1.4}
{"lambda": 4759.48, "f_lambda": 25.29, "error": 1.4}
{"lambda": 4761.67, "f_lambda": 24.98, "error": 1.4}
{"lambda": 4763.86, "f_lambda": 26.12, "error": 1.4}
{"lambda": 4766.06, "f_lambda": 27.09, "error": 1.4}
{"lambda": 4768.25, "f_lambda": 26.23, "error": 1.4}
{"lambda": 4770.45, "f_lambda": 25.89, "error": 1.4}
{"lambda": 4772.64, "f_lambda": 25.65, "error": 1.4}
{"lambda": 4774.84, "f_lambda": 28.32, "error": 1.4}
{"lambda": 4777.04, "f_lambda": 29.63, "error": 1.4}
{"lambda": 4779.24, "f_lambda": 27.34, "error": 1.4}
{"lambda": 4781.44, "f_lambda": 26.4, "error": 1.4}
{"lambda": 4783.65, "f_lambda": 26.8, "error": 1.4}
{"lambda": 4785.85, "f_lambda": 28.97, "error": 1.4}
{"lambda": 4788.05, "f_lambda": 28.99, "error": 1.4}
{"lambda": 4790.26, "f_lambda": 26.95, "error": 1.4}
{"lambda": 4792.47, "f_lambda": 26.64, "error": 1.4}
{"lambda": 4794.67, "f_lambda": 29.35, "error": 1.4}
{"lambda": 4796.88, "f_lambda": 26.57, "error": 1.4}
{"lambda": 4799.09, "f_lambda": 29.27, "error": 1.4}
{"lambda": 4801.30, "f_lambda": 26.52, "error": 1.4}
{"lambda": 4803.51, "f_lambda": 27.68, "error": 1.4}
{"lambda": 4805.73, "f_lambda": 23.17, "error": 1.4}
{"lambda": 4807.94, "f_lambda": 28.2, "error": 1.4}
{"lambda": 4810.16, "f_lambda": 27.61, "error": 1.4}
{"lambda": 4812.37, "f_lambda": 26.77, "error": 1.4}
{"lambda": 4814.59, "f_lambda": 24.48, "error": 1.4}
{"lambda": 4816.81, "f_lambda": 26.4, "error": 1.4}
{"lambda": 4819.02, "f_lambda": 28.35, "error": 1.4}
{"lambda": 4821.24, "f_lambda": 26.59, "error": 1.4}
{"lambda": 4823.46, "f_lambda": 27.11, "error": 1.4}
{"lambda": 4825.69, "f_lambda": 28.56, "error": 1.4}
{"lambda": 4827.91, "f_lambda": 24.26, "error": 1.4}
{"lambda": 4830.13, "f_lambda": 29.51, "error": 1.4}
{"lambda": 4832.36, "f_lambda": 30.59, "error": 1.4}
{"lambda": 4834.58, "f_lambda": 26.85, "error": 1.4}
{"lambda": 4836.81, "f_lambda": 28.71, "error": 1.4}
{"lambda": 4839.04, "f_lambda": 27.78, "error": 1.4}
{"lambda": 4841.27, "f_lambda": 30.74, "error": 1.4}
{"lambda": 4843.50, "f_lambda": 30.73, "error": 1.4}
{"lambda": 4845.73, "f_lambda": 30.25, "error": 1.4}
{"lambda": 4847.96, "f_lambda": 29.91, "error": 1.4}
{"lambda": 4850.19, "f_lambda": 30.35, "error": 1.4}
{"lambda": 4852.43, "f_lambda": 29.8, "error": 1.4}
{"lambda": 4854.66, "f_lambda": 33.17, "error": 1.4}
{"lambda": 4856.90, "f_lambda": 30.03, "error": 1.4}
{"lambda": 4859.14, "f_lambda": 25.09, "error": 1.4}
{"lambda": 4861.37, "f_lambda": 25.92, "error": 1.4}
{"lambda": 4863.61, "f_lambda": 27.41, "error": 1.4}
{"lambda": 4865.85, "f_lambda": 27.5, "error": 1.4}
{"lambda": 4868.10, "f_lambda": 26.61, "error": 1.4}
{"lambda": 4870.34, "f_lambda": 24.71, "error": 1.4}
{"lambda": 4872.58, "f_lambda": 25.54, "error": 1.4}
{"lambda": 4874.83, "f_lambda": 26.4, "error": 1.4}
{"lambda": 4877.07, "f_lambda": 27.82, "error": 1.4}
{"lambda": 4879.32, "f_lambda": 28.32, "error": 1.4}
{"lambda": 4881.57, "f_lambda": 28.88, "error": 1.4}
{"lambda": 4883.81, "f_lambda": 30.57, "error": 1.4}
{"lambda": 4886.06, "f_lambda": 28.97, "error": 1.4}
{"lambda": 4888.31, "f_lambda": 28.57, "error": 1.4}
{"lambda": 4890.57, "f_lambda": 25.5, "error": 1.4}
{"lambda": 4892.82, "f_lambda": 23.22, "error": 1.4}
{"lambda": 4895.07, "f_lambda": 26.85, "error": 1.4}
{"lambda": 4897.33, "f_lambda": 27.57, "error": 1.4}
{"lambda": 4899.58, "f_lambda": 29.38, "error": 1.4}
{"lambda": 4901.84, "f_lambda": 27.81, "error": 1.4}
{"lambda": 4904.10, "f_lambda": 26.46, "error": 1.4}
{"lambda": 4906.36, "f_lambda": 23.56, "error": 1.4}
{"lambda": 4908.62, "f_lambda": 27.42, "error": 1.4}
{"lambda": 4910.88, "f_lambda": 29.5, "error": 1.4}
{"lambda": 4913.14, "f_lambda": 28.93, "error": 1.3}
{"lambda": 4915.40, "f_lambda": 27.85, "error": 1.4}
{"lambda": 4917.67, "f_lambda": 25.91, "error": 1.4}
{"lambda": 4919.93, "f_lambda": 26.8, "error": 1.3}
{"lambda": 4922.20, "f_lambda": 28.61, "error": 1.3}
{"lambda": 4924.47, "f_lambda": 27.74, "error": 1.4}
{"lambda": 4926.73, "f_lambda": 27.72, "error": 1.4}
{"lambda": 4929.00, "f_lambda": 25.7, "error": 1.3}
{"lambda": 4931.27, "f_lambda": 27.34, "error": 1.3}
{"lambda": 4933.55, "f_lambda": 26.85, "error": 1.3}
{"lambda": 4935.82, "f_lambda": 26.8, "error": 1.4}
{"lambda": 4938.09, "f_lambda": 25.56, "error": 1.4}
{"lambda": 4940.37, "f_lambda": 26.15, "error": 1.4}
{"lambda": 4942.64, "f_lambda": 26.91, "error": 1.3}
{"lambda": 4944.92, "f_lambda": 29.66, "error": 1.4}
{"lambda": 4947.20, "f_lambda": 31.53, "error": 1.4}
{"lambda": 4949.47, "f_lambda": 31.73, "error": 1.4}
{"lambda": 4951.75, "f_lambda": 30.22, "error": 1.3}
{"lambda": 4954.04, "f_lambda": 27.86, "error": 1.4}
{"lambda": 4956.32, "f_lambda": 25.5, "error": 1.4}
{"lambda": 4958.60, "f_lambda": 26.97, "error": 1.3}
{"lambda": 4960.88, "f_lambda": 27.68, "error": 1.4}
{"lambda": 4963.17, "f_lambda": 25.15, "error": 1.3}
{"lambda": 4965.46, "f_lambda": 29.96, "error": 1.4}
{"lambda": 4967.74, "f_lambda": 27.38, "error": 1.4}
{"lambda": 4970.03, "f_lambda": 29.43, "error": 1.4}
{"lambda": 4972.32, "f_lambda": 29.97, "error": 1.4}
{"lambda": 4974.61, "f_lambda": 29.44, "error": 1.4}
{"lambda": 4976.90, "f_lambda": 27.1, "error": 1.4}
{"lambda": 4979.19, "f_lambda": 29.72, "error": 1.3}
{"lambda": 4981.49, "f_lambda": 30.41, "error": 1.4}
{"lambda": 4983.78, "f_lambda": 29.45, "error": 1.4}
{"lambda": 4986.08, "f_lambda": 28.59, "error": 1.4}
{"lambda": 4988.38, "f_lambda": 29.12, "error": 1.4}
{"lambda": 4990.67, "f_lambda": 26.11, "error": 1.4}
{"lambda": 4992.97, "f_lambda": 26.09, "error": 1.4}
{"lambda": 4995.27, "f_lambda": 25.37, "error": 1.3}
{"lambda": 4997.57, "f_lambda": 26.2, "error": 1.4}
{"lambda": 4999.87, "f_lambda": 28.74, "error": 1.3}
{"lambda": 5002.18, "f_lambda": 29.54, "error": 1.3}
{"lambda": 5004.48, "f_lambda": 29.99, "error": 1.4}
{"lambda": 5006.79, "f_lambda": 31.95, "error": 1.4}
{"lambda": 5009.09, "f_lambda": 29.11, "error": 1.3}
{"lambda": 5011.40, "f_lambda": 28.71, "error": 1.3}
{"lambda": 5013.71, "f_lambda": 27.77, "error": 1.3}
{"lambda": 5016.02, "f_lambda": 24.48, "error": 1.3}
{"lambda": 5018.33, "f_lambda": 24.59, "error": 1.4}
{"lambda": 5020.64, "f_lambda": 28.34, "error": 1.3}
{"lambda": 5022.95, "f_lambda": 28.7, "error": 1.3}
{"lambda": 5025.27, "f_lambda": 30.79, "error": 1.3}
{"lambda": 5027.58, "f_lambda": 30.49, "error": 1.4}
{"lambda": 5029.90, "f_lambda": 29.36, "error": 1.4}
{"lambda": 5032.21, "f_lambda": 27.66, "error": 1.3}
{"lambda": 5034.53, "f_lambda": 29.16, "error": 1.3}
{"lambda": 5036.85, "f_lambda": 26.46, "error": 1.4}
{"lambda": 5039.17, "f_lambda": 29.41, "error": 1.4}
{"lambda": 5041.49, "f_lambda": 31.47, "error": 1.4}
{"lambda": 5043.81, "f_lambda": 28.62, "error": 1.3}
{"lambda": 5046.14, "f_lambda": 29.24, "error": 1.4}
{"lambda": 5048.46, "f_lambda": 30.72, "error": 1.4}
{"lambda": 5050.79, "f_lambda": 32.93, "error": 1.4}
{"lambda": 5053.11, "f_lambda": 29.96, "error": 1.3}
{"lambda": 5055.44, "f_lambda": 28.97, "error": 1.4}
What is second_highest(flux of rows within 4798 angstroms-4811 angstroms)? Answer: 28.2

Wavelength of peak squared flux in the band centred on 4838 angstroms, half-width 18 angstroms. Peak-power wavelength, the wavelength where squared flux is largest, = 4854.66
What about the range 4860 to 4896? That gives 4883.81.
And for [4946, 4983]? 4949.47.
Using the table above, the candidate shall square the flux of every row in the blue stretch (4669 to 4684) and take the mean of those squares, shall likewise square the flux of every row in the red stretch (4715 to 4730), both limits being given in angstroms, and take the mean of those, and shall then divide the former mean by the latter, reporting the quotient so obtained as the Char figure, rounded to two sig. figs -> 0.64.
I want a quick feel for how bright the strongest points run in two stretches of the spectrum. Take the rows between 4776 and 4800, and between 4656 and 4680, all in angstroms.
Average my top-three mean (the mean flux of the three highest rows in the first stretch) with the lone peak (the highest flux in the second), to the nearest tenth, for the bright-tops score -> 27.9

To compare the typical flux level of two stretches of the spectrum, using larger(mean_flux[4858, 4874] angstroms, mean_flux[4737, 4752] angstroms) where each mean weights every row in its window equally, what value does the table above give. 26.1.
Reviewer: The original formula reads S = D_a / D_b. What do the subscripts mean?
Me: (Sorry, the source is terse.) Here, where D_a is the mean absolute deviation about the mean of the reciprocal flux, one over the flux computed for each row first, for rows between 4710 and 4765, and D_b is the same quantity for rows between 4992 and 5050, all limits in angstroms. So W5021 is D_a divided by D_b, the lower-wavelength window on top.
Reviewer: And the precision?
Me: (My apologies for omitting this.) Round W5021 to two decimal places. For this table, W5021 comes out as 1.26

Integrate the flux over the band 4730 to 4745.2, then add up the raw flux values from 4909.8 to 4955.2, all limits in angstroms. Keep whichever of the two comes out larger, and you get 559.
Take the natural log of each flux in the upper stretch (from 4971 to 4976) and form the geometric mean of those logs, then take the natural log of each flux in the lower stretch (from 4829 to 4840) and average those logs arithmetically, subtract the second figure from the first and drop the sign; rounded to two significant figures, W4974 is 0.036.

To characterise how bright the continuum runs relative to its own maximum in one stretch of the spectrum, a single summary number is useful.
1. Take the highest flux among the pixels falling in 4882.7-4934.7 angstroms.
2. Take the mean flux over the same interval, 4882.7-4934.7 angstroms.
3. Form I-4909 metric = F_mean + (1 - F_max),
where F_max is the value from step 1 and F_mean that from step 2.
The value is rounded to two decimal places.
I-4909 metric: -2.23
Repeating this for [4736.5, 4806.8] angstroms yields -2.39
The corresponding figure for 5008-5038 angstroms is -1.67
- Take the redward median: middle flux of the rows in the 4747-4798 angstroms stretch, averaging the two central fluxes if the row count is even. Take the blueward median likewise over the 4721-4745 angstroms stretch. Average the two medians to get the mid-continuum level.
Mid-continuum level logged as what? 26.5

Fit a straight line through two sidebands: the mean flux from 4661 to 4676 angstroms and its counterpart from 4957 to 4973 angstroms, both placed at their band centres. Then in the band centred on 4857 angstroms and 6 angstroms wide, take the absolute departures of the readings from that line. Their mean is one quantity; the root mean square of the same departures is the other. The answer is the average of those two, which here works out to 4.2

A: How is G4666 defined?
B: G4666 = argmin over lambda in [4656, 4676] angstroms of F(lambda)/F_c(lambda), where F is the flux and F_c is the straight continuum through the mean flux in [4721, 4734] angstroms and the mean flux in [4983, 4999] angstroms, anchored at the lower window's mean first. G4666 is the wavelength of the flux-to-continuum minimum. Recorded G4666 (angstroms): 4672.61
